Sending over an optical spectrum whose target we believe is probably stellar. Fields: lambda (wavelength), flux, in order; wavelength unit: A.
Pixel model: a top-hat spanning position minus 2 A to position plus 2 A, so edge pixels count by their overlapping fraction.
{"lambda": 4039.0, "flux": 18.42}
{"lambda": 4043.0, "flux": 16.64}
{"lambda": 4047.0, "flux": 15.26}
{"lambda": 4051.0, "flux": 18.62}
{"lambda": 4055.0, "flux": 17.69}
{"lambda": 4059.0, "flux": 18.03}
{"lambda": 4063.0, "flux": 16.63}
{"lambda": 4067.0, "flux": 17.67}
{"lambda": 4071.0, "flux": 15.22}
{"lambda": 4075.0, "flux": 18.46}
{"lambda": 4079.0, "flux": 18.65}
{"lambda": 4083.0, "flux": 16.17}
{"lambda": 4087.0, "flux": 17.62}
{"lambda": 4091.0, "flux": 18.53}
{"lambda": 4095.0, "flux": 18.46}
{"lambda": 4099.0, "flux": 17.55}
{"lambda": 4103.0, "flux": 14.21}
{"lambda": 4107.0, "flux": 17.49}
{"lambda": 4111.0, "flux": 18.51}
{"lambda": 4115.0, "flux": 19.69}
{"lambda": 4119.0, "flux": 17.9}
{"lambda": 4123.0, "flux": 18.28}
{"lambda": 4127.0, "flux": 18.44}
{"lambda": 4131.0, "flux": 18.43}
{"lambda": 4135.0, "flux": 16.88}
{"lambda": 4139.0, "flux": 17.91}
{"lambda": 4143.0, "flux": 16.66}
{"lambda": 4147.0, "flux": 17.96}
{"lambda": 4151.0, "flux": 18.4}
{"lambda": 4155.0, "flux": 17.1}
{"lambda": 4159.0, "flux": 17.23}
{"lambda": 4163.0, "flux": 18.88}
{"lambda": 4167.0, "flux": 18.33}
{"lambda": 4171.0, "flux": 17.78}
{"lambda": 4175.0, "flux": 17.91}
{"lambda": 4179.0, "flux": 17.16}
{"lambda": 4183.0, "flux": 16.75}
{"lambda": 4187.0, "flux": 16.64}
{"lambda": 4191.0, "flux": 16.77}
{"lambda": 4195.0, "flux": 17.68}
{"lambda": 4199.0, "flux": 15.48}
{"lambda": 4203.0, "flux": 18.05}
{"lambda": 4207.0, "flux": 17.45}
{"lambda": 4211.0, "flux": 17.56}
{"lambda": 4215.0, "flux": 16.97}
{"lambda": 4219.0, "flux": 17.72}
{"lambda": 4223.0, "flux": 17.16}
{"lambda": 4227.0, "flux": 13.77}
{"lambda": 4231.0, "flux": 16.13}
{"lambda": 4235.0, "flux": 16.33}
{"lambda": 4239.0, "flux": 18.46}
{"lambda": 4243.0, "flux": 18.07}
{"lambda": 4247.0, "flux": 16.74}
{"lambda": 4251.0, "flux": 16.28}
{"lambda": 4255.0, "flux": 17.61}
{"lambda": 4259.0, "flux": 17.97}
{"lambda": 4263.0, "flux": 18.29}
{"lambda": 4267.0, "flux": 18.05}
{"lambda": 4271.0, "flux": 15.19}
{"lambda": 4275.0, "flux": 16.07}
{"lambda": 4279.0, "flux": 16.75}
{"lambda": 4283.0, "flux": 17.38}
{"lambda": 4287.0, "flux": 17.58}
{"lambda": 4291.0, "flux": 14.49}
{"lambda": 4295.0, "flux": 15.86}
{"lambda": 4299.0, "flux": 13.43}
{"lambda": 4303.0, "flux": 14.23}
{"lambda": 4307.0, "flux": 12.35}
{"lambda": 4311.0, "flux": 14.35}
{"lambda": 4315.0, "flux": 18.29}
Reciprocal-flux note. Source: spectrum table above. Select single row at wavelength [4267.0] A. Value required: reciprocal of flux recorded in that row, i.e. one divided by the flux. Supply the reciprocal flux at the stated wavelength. 0.0554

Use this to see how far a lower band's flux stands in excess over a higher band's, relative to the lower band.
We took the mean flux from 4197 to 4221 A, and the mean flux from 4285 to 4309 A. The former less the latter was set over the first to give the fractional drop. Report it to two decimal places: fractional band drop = 0.15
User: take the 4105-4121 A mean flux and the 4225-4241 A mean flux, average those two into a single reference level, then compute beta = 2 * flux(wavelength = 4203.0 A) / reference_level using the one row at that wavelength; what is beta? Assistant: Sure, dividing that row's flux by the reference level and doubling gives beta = 2.09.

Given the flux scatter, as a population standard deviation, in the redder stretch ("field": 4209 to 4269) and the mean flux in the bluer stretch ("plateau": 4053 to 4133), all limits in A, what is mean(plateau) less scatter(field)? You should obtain 16.5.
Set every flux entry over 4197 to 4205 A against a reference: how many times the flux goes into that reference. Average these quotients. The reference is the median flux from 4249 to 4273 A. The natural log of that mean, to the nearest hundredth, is 0.07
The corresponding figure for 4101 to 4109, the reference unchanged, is 0.13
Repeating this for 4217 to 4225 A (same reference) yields 0.02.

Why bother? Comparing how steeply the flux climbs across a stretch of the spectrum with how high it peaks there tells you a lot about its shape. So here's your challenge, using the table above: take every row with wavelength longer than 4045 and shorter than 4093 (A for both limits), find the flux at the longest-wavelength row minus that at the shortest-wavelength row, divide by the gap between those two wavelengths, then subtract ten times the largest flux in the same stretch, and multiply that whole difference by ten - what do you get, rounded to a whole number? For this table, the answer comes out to -1864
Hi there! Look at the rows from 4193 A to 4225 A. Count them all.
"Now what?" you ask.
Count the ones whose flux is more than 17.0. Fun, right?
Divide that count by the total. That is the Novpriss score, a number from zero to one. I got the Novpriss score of 0.75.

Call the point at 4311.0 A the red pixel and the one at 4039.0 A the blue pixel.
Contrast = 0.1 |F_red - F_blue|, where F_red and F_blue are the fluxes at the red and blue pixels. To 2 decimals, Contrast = 0.41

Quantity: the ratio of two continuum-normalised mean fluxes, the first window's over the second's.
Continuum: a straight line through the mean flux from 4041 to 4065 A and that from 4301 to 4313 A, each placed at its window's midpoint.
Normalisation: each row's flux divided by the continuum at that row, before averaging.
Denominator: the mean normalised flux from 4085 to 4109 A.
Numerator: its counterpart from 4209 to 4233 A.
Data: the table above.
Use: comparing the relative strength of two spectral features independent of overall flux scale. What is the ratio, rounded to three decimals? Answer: 1.066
